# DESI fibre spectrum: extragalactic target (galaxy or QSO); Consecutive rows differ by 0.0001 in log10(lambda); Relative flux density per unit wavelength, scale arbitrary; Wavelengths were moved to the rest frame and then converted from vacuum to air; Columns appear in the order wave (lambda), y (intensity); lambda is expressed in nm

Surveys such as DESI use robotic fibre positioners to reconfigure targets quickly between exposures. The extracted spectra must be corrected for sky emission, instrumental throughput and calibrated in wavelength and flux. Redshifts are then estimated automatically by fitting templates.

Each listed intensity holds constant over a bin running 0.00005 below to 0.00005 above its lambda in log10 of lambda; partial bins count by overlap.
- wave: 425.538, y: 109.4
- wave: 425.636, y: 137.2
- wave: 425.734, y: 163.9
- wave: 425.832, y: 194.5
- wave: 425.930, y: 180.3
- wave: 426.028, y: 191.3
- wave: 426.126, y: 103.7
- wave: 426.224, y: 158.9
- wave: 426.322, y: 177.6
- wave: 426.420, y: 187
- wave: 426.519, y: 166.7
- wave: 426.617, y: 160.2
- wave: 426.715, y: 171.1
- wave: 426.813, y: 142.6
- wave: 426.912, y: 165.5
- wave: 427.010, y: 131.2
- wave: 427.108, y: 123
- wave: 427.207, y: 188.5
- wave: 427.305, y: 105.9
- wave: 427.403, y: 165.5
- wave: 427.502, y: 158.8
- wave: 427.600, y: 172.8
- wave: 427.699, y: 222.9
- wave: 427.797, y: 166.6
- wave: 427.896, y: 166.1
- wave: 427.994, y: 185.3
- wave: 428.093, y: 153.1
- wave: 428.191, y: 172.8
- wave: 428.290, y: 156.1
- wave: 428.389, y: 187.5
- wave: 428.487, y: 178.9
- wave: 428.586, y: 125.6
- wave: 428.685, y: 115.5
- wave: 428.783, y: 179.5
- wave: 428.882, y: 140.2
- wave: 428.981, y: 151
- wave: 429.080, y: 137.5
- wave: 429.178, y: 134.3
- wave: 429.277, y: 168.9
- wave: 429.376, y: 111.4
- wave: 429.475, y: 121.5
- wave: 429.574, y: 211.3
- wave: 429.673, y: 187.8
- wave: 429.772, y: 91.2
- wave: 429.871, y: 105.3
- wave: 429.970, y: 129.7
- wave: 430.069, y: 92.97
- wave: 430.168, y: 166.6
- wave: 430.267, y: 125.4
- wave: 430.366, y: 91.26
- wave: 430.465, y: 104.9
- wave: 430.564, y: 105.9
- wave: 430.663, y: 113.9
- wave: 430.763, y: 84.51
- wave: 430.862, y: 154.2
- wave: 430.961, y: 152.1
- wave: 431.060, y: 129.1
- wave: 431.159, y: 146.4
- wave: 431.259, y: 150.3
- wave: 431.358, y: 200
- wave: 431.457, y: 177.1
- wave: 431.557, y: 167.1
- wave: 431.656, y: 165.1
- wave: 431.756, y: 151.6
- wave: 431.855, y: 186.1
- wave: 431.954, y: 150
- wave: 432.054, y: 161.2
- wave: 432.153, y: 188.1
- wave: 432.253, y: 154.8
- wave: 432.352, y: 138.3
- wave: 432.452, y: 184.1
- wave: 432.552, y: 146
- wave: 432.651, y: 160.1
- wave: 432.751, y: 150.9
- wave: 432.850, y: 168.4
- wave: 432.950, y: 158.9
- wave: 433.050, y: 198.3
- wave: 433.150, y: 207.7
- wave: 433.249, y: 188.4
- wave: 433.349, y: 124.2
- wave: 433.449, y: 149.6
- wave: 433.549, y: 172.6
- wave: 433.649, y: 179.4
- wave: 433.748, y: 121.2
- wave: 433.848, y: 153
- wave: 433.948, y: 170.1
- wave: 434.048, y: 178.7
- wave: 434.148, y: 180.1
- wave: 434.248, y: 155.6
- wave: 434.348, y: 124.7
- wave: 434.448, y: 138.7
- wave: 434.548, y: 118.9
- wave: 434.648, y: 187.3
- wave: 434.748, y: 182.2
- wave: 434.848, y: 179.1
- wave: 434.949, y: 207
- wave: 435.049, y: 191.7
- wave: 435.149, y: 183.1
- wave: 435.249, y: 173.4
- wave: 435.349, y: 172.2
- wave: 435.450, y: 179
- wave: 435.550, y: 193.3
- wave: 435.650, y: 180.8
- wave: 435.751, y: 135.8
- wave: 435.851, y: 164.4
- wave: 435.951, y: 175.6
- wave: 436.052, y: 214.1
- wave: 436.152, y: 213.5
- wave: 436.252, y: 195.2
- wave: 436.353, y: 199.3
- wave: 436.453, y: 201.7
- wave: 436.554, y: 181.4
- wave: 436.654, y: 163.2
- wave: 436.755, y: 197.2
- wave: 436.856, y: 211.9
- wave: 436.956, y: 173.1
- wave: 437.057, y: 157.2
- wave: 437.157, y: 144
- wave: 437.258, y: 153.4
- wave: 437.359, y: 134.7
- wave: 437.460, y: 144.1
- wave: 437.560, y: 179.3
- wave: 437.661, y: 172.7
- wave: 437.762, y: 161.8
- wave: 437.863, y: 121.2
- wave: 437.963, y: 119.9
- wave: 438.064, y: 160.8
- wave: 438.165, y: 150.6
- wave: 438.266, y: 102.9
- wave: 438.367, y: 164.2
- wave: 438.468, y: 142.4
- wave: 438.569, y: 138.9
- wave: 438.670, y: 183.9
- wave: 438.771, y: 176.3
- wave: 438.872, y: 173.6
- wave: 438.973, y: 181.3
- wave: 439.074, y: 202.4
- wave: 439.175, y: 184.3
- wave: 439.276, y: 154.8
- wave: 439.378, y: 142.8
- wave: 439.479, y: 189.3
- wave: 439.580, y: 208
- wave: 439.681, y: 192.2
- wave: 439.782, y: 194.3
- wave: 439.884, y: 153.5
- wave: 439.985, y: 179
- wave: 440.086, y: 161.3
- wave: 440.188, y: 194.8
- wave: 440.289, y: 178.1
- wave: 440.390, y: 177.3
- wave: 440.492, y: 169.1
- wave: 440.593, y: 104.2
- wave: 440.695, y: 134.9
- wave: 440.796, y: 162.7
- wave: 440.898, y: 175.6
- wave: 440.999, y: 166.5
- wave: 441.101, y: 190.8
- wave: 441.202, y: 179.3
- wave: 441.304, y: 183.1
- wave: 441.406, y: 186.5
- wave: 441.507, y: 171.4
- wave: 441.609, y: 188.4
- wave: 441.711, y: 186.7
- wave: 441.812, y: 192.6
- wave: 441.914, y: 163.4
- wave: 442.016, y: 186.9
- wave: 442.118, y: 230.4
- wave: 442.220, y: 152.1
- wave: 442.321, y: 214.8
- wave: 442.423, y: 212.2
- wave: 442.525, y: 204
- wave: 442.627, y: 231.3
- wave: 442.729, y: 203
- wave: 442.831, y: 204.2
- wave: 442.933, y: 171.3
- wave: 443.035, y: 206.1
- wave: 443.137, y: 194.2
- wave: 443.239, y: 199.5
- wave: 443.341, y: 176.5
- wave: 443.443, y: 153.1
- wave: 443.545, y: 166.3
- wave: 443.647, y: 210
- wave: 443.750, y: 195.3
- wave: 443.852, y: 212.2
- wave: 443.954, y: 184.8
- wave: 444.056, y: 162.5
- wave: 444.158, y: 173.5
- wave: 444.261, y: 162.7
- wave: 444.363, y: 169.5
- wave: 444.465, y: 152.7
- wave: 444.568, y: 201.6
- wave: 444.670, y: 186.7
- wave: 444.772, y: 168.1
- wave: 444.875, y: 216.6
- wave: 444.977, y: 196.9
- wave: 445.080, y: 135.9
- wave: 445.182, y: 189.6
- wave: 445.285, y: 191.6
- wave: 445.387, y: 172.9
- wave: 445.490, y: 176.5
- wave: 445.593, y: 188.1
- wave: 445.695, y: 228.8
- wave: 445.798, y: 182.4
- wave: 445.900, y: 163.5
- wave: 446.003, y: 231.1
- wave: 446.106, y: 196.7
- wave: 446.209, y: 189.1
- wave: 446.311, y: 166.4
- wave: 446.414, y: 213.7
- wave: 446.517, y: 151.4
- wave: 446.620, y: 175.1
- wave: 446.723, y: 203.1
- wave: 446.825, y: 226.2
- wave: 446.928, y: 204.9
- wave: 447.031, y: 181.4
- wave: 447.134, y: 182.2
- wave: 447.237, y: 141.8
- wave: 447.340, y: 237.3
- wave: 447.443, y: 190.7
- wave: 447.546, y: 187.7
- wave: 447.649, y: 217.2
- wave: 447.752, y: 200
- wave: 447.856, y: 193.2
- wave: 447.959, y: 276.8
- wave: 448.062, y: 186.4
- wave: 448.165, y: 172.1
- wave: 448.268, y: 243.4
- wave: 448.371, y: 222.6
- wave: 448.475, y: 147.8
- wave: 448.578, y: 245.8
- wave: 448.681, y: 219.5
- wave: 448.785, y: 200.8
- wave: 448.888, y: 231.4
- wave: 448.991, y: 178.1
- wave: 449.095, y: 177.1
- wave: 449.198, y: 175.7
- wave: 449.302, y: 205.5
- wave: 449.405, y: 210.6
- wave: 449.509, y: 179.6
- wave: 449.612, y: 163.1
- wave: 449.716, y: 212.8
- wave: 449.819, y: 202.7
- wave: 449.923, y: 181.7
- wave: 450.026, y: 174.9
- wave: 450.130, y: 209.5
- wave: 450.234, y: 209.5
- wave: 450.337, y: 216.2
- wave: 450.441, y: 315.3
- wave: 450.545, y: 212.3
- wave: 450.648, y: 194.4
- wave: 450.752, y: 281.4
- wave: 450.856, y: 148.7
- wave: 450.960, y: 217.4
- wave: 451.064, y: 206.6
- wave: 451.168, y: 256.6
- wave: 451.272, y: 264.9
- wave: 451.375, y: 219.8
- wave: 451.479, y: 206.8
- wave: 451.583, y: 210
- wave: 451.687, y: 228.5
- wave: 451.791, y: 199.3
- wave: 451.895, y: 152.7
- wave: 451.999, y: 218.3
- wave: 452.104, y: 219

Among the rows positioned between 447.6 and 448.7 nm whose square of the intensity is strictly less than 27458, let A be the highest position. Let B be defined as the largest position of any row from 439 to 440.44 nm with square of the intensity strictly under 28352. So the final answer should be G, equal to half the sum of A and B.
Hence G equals 444.28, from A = 448.475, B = 440.086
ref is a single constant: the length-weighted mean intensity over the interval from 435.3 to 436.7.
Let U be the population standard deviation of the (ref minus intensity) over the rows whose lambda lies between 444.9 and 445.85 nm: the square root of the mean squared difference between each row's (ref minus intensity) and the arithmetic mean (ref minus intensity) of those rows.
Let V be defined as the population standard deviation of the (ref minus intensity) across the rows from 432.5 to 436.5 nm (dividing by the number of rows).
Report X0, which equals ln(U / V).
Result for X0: -0.1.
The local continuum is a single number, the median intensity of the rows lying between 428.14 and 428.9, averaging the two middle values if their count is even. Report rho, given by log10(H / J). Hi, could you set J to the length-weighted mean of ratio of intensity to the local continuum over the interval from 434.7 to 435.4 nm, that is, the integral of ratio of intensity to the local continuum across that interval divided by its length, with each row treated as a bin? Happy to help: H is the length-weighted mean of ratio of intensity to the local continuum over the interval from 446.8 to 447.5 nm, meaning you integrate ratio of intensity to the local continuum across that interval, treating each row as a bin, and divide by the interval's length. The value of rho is 0.02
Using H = 1.18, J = 1.118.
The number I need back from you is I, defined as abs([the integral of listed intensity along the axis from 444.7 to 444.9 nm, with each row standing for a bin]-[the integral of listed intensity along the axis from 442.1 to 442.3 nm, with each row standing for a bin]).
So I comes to 0.1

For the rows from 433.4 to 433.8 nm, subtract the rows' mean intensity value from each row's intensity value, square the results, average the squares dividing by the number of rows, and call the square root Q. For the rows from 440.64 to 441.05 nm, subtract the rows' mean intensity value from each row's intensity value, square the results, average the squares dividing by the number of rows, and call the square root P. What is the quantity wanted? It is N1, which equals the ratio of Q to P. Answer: 1.5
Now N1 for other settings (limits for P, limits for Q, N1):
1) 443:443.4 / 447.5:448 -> 3.0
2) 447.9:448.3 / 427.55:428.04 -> 0.5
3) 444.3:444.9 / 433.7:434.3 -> 0.9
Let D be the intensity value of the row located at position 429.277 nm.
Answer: 168.9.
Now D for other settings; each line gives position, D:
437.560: 179.3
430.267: 125.4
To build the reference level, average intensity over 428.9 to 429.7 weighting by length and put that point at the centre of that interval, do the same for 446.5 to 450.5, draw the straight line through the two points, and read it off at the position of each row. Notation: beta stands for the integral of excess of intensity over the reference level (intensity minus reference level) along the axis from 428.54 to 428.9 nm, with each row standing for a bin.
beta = -3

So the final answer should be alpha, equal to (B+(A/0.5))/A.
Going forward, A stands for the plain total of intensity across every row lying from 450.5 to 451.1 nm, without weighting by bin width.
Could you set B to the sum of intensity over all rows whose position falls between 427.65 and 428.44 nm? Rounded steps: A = 1261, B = 1410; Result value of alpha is 3.1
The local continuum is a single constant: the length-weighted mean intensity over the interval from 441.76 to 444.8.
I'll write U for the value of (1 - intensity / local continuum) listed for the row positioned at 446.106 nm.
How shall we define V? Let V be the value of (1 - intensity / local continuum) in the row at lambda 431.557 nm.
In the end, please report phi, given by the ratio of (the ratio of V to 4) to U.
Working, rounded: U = -0.04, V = 0.11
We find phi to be -0.6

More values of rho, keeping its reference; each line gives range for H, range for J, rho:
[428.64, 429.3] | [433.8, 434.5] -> -0.03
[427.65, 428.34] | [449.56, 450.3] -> -0.05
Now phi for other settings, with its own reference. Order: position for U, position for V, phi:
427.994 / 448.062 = 0.2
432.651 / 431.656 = 0.2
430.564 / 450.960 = -0.1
